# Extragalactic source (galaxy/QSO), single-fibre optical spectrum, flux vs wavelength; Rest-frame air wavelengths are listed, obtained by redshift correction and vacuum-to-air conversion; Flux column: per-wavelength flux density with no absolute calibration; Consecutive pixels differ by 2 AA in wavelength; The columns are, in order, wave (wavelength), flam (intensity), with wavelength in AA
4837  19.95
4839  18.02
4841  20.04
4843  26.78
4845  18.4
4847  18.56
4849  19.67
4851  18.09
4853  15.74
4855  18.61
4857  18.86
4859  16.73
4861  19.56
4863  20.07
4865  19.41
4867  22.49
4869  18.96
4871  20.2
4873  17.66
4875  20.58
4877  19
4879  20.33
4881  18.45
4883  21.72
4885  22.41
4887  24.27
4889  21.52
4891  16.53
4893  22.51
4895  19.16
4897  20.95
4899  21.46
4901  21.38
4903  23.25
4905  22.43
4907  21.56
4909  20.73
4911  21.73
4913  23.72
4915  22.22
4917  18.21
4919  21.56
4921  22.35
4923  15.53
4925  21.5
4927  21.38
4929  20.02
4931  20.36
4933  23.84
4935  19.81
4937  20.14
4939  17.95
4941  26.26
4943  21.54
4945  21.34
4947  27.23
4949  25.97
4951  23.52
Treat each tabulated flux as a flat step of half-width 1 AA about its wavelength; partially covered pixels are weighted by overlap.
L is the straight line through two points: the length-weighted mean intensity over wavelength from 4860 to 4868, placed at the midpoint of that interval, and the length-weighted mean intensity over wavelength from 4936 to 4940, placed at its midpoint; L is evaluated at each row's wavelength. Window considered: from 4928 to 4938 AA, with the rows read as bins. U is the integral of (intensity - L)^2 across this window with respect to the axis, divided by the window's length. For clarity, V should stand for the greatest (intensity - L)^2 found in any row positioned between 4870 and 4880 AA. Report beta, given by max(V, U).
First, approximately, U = 5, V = 6.6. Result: 7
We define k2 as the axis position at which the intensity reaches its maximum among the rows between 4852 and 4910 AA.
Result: 4887 AA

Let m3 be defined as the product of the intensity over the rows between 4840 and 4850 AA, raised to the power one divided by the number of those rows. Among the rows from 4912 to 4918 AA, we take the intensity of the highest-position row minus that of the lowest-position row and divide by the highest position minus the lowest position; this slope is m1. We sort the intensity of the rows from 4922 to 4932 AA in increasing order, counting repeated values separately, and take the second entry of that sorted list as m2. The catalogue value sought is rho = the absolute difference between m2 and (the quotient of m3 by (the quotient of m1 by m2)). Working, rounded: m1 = -1.38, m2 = 20.02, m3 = 20.5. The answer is 318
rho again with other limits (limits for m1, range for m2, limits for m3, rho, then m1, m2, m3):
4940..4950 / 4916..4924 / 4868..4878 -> 9689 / -0.04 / 18.21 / 19.3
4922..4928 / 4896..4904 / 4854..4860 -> 242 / 1.46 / 21.38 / 18.0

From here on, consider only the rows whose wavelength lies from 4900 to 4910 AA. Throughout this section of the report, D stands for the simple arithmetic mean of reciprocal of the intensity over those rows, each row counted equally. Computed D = 0.0458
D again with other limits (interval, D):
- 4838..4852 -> 0.0510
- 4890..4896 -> 0.0524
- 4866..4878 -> 0.0508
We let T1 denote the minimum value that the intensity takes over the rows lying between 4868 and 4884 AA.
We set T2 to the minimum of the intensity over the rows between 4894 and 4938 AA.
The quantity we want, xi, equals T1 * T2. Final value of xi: 274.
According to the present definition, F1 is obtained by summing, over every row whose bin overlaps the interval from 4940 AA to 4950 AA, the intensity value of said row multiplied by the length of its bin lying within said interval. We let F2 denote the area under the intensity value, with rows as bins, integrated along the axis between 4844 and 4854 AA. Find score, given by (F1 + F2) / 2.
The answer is 213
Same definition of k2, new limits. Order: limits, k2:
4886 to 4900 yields 4887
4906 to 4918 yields 4913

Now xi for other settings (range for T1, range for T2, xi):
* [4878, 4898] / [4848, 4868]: 260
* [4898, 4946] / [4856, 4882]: 260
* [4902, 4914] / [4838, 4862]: 326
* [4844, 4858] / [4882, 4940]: 244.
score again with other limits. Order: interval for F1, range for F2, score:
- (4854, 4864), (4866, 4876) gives 194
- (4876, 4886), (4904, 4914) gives 212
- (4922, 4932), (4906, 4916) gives 209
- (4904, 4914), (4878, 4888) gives 217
